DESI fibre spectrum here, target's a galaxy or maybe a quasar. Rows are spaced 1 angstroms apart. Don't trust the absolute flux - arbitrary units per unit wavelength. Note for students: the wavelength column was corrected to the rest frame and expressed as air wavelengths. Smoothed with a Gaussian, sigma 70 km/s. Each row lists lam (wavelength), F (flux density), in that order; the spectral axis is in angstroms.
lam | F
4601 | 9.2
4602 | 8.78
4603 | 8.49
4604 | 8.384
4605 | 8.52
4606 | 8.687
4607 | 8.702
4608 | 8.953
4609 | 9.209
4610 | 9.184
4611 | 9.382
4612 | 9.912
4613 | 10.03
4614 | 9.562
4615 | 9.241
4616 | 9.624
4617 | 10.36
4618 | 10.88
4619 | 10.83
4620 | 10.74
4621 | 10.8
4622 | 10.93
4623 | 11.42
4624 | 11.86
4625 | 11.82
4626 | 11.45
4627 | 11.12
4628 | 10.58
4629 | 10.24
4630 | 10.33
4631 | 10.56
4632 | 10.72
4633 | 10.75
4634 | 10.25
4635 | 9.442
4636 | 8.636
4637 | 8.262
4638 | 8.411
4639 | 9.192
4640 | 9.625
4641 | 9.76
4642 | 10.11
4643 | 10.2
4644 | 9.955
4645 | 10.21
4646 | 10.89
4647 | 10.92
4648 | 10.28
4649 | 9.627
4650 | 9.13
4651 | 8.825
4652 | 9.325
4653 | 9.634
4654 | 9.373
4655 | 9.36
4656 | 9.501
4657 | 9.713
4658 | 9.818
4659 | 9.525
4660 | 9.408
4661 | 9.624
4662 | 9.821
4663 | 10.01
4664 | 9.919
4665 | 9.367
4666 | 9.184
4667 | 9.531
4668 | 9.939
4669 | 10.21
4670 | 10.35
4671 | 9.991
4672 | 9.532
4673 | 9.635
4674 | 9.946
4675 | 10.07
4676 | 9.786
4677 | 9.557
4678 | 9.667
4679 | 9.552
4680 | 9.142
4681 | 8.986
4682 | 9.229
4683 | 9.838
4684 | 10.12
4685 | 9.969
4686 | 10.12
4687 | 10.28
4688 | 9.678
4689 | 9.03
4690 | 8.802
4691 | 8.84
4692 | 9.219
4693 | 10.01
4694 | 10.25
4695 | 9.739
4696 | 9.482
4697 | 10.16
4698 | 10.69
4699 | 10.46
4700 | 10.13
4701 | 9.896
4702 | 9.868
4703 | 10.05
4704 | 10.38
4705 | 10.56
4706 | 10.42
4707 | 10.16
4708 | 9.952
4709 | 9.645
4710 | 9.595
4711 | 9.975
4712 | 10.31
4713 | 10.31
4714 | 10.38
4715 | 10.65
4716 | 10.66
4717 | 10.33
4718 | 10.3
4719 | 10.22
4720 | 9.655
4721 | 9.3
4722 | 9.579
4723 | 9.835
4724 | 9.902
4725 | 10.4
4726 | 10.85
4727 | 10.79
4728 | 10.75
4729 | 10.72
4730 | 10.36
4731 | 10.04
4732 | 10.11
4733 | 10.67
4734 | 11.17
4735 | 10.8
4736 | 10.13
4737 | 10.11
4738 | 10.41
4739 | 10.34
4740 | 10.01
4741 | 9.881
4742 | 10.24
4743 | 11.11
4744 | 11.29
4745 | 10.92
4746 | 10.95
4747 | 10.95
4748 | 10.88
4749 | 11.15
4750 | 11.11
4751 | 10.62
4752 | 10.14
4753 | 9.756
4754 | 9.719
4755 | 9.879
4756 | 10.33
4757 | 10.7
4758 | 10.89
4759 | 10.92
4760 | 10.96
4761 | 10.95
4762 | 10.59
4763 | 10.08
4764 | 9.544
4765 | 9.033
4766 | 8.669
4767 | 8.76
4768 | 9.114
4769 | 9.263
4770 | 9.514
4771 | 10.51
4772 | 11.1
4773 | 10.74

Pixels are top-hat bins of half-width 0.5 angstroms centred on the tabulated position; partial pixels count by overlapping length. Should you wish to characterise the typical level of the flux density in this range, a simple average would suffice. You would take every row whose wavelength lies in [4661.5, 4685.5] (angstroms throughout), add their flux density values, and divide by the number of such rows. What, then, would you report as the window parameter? 9.7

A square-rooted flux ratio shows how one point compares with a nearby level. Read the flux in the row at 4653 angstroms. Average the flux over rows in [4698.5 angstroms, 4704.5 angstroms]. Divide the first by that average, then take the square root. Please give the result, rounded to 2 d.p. 0.98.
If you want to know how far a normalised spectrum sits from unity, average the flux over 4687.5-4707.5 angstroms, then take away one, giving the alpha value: 8.9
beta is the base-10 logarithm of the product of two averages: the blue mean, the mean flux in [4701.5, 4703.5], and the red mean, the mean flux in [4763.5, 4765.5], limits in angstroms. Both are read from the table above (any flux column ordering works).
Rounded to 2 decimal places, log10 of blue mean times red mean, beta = 1.97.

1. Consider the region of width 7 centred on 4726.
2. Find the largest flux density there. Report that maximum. 10.85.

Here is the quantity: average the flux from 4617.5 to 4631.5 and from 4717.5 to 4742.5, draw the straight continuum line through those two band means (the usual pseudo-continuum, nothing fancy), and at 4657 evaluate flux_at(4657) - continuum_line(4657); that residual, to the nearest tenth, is -1.0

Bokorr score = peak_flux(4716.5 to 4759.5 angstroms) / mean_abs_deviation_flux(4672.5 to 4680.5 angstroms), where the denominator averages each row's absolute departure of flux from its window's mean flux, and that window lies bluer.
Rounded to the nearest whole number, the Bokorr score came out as 57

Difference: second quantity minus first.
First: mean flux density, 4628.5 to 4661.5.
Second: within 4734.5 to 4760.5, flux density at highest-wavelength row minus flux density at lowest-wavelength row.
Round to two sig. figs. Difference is -9.6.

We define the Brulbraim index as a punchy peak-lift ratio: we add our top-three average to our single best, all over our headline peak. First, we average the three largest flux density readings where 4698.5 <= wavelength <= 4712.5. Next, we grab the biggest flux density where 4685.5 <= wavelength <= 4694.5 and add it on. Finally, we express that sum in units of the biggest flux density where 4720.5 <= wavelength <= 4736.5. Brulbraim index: 1.86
